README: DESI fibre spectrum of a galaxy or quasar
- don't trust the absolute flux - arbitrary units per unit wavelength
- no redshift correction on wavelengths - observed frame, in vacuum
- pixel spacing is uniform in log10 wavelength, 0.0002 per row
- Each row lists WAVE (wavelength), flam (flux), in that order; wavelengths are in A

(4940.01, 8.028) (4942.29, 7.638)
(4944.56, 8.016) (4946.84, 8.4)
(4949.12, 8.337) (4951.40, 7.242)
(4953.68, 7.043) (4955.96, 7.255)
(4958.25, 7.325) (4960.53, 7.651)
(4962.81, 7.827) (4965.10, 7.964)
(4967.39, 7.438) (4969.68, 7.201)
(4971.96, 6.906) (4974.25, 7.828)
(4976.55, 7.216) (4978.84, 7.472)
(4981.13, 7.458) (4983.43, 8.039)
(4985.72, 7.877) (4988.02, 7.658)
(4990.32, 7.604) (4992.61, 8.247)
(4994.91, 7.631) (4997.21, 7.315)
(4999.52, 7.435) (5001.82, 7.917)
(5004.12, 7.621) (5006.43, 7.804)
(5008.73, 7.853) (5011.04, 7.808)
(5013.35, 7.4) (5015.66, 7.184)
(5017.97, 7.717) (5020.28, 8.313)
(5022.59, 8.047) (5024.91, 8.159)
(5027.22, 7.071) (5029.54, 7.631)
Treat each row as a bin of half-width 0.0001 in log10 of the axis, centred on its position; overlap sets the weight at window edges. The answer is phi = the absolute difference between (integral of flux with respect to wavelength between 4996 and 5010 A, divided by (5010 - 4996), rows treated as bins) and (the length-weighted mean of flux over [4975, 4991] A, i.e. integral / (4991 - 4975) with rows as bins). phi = 0.04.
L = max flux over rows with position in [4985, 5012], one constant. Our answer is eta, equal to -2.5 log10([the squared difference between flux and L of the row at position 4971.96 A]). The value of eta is -0.6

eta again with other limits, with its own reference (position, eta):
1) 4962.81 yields 1.9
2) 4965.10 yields 2.7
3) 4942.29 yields 1.1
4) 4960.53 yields 1.1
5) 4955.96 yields 0.0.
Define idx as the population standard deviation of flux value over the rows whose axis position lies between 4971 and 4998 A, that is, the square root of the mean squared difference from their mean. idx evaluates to 0.35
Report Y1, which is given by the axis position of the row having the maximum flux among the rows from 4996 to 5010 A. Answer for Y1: 5001.82 A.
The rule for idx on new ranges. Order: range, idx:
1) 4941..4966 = 0.43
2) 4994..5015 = 0.21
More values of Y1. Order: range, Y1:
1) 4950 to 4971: 4965.10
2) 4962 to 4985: 4983.43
